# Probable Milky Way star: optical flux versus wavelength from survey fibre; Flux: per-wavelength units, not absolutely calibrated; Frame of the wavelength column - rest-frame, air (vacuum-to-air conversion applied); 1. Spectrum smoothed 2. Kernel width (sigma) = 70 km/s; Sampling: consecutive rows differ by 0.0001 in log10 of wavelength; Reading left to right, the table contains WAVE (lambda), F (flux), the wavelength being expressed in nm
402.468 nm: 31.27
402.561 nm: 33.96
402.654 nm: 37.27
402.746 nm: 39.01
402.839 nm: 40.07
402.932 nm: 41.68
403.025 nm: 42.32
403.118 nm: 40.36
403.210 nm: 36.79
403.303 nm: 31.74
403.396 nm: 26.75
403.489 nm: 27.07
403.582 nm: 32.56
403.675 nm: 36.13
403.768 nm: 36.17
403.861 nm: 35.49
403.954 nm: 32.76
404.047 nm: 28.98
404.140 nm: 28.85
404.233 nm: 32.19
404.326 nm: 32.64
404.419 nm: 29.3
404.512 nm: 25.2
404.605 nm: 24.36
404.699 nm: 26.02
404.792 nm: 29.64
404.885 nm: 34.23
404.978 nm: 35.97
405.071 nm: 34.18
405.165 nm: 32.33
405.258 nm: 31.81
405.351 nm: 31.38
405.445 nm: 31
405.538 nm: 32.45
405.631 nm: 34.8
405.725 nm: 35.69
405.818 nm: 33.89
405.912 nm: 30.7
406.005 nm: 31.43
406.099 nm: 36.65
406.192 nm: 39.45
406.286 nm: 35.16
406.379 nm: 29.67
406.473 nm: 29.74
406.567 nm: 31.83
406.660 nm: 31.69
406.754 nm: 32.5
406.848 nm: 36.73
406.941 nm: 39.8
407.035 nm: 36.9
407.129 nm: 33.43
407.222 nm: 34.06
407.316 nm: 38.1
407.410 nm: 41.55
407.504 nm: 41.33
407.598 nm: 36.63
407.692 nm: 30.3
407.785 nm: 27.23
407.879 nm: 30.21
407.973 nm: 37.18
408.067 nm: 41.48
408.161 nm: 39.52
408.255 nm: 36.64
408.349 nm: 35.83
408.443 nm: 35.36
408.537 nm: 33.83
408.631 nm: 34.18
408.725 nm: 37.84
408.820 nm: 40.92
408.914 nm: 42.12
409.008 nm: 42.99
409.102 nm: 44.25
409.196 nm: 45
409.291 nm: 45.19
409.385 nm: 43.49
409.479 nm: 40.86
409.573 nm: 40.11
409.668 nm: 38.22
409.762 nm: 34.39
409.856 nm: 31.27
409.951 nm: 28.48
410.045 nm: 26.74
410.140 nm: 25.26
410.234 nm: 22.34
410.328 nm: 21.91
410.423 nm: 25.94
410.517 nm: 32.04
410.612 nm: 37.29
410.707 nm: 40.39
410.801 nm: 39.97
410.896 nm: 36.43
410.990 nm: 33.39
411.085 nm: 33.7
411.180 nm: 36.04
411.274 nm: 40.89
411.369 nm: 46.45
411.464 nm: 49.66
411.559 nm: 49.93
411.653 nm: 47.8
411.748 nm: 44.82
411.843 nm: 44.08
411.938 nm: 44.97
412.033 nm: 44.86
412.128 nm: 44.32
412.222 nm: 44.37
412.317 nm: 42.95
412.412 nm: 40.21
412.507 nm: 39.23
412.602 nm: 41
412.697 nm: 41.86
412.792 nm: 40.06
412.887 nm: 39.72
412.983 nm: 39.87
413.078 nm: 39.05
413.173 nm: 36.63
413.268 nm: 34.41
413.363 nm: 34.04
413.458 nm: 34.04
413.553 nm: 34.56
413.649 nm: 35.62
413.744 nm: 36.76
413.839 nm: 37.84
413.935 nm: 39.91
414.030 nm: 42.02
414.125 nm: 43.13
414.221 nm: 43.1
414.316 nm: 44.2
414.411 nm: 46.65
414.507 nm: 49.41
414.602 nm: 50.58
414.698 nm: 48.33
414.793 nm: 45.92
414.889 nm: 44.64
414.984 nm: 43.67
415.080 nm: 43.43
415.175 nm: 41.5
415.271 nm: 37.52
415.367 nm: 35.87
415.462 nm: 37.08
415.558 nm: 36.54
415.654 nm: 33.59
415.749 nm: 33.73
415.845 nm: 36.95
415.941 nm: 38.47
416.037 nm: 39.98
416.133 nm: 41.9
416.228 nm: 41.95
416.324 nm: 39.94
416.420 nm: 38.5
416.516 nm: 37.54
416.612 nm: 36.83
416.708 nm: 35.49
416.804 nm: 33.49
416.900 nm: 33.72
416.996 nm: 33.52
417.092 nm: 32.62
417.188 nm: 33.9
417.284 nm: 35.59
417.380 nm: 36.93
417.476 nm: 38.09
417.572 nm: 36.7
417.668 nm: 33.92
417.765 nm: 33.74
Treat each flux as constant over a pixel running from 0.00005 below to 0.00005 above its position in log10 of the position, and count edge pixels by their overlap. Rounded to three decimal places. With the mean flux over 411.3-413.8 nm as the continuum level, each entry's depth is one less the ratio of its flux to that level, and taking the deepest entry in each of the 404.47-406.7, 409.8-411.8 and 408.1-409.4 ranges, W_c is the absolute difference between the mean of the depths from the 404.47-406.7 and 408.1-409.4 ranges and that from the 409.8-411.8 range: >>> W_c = 0.174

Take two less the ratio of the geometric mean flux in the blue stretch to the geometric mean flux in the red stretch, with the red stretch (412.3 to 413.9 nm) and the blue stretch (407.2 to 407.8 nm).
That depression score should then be 1.07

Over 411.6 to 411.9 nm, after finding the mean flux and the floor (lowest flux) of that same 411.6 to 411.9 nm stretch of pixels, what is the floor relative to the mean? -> 0.97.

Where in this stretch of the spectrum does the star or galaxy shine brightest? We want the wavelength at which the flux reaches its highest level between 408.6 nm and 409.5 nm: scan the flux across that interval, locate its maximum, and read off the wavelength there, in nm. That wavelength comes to 409.291 nm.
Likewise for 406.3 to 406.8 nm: 406.754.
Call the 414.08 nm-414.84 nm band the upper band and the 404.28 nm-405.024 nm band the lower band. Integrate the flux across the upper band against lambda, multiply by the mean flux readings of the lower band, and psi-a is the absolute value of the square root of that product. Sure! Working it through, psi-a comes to 32.4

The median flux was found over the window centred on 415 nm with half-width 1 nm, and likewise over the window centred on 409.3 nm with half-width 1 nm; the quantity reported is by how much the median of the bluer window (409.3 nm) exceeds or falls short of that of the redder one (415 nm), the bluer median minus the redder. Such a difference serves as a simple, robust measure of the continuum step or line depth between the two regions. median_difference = -5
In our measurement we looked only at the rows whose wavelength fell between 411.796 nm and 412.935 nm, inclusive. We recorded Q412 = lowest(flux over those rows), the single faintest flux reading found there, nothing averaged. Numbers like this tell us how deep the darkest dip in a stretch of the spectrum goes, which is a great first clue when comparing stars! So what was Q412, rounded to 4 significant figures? 39.23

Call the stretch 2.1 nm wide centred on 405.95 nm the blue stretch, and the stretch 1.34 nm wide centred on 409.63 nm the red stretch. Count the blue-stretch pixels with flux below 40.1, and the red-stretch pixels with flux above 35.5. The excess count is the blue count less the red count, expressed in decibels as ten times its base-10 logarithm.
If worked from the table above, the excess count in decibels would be 11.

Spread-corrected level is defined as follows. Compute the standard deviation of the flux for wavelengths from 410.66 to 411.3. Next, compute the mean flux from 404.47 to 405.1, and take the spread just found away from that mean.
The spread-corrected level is 27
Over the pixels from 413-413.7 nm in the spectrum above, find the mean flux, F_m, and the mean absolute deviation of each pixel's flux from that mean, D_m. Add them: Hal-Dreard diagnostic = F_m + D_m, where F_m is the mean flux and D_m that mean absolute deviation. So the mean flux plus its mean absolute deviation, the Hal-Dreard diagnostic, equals 37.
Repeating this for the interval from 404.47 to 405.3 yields 34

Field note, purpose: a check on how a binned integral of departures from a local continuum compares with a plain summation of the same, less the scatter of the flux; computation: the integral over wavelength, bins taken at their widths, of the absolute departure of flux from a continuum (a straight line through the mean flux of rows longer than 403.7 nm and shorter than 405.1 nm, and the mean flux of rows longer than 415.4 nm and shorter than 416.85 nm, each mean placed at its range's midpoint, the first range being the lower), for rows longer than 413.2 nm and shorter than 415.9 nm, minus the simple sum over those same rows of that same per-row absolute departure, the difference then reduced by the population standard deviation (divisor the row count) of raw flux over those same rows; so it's -126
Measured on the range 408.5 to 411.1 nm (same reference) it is -161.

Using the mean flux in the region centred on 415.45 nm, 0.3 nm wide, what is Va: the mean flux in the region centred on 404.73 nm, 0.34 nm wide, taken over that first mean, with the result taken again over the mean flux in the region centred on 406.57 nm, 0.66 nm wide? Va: 0.024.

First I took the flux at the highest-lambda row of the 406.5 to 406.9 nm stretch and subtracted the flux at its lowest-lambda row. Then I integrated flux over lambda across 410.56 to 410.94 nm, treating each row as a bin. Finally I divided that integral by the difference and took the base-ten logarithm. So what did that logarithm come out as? 0.5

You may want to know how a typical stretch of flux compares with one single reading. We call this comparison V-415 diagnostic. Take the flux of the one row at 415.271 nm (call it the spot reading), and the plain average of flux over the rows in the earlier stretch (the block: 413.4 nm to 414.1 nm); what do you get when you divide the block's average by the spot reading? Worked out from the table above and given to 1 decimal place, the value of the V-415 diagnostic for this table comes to 1.0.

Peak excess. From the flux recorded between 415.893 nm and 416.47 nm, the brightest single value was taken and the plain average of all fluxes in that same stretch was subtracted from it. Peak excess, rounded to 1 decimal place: 1.8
